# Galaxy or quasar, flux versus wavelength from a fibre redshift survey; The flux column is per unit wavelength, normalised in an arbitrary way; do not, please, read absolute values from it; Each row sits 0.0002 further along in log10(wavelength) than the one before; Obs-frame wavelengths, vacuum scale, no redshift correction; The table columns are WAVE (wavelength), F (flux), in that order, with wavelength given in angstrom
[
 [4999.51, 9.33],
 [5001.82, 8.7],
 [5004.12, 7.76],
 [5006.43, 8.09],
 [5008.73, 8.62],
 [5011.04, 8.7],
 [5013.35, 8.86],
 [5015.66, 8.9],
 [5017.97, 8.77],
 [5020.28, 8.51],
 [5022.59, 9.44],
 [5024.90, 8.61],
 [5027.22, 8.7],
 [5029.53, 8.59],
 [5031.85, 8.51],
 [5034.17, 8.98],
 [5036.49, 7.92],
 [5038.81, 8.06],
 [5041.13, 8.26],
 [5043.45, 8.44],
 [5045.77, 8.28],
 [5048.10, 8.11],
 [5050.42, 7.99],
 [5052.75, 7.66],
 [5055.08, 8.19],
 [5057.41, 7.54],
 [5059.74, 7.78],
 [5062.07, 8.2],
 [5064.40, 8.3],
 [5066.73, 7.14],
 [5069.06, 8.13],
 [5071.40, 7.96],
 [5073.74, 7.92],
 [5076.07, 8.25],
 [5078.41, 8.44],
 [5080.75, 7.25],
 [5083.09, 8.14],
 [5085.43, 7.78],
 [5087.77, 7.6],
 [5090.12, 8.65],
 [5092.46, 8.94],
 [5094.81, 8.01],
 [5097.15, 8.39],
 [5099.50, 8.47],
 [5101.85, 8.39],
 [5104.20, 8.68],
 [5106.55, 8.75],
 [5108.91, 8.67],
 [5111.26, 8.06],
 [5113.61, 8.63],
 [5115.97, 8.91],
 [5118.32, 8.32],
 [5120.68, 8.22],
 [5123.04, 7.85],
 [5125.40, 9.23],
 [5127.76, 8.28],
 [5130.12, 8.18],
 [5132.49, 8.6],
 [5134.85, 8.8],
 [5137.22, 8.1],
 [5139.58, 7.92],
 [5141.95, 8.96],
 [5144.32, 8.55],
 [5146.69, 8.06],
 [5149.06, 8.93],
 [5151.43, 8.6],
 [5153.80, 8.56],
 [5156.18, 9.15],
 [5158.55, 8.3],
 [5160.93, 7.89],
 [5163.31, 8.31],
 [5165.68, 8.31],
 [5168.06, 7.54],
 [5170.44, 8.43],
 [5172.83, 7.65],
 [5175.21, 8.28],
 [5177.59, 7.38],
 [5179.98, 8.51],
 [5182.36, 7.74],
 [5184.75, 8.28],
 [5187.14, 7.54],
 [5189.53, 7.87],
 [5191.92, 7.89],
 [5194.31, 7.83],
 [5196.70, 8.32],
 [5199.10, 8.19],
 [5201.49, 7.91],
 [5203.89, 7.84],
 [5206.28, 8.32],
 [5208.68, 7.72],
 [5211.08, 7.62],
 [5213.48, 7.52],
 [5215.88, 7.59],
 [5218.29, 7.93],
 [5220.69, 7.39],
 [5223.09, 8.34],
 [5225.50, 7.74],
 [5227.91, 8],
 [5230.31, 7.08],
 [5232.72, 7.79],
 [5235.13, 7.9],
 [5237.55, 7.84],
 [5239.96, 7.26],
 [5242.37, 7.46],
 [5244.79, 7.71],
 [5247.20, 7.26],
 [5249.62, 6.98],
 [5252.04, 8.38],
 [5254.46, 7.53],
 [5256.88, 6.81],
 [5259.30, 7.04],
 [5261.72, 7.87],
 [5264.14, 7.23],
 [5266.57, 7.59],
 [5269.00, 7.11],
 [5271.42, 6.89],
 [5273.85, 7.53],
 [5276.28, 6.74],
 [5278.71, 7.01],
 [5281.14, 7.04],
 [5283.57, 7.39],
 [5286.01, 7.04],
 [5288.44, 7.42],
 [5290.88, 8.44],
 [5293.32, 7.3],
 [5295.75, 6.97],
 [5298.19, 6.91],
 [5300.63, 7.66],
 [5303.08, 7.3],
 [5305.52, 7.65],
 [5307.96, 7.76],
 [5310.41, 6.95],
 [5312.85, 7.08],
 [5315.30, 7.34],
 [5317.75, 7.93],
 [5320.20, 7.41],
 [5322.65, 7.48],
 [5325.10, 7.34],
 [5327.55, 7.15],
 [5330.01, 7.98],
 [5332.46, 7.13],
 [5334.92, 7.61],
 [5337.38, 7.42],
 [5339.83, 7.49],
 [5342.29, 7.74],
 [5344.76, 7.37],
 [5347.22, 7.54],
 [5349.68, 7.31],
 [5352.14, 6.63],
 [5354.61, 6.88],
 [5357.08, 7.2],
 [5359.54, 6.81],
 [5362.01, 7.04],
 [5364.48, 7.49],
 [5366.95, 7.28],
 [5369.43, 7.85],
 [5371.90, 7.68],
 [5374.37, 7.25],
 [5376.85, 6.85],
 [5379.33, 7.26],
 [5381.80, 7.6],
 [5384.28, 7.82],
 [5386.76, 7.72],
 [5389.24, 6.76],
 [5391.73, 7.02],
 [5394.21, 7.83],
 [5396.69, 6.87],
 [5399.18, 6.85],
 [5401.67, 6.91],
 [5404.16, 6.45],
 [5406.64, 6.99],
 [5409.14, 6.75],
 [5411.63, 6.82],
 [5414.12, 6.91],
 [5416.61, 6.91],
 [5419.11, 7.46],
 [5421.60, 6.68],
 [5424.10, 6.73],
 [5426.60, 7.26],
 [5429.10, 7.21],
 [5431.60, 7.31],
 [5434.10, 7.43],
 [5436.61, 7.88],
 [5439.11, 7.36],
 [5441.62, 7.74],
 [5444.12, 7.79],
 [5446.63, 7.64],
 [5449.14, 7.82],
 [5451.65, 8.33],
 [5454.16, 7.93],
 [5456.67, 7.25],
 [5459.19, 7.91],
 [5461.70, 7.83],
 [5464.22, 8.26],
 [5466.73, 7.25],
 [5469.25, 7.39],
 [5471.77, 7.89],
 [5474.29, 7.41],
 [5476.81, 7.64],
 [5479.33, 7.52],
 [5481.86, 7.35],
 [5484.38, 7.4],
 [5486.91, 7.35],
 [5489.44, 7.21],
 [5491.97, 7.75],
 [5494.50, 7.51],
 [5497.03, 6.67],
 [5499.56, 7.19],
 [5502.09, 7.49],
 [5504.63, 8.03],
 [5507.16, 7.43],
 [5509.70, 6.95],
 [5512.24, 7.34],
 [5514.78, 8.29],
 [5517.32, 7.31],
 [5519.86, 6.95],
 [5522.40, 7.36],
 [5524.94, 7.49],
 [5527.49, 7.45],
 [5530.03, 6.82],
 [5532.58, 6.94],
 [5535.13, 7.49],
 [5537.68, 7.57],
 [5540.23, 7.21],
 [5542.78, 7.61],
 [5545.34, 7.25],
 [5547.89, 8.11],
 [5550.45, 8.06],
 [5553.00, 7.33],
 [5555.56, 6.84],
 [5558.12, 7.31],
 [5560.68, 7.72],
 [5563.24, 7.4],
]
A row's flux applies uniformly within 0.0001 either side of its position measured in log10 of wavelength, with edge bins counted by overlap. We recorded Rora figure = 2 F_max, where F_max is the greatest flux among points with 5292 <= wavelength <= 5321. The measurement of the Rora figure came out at 15.9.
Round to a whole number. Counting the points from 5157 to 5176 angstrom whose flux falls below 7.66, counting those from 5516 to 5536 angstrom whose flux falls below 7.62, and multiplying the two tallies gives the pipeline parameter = 16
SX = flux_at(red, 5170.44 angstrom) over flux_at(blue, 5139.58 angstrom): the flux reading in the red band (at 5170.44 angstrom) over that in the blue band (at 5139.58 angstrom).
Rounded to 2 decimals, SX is 1.06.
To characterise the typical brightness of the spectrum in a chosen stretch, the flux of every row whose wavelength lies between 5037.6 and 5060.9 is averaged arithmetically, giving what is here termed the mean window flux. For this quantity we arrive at 8.03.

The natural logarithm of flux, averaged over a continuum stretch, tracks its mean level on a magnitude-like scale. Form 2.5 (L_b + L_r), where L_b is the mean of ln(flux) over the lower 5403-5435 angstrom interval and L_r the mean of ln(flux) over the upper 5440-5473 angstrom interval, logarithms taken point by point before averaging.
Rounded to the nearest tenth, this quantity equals 10.0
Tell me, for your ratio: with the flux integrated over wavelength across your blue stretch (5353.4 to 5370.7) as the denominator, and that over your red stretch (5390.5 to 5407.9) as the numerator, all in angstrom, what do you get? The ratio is 0.97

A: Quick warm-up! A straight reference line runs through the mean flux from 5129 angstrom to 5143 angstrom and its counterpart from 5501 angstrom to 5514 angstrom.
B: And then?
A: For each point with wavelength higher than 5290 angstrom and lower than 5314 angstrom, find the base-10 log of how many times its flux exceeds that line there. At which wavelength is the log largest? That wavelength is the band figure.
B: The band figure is 5290.88 angstrom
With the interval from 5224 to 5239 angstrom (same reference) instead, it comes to 5227.91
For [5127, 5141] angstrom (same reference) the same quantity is 5134.85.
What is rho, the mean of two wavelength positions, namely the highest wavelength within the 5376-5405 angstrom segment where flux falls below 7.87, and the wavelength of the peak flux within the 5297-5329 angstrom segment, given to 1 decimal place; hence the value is 5361.0 angstrom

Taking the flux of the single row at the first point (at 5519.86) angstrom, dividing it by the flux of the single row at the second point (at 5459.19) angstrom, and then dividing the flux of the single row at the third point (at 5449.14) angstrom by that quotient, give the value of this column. 8.9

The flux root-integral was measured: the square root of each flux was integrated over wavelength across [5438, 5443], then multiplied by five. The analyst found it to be 68.8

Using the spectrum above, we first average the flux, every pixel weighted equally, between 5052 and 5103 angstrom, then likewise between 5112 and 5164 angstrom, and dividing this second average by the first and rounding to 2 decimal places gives 1.05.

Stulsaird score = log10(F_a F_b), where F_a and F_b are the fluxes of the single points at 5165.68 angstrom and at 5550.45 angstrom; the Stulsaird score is 1.83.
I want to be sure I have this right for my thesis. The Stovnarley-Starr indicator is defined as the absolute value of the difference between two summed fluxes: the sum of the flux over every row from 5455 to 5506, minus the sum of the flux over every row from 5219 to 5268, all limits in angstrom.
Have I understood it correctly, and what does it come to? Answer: 0.9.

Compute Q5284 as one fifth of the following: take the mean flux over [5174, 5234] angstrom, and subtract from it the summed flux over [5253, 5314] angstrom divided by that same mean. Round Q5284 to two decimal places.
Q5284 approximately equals -3.06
